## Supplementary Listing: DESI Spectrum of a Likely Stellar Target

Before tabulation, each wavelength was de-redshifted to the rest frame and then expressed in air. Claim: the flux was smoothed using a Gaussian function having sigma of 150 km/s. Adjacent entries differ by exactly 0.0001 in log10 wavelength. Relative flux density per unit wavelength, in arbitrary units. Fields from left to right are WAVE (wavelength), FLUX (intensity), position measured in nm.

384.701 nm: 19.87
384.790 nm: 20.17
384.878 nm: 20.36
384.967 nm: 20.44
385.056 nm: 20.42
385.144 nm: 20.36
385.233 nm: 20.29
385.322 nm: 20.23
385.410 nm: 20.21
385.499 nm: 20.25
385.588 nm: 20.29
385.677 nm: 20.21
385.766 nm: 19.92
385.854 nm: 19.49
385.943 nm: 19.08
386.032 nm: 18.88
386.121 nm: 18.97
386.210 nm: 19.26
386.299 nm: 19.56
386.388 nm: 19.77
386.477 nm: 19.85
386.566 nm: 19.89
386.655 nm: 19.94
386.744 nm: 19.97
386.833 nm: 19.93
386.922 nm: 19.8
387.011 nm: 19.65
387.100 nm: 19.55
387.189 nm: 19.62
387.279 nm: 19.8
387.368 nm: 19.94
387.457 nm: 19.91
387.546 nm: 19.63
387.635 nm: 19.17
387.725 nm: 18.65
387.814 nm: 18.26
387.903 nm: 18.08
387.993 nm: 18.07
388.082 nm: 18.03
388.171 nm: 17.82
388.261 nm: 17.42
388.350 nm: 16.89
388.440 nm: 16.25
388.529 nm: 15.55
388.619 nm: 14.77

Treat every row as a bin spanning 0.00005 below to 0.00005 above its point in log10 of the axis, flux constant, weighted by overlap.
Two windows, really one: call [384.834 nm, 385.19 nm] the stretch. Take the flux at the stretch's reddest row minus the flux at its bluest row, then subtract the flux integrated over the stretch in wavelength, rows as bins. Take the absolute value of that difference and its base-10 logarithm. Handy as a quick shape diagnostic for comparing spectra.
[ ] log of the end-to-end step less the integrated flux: 0.9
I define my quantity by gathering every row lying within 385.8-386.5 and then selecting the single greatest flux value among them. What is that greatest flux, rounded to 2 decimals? 19.85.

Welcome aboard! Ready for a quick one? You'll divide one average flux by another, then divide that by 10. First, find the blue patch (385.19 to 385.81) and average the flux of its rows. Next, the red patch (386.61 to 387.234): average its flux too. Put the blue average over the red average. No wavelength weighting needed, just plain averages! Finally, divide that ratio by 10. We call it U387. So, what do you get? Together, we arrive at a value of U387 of 0.1021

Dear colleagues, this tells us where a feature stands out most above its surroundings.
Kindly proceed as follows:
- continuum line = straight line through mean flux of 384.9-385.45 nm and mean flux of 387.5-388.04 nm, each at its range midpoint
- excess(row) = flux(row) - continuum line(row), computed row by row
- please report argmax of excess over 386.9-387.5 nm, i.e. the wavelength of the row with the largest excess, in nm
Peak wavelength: 387.457 nm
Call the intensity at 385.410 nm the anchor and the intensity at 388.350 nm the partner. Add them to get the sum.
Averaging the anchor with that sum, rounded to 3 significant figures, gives 28.7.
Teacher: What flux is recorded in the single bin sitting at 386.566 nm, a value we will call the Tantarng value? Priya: 19.89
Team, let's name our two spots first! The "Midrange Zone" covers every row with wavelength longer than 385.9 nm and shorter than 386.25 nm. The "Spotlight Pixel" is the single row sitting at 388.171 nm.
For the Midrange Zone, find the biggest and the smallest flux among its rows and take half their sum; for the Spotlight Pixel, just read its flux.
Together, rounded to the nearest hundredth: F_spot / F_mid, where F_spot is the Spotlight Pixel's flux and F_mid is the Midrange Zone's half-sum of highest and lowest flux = 0.93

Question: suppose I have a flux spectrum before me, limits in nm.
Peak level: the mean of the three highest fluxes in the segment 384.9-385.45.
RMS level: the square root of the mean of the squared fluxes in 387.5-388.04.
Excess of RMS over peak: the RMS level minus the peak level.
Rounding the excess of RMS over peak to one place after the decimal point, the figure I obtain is -1.8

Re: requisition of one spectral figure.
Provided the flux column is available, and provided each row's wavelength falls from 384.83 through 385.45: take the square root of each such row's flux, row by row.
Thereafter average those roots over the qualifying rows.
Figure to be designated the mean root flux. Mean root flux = 4.51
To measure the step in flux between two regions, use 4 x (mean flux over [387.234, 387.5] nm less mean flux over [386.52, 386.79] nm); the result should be -0.2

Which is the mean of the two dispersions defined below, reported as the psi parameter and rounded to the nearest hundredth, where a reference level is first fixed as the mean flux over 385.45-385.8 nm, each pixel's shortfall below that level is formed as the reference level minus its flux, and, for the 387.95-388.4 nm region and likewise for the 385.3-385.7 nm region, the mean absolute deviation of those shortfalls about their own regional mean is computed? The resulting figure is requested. 0.21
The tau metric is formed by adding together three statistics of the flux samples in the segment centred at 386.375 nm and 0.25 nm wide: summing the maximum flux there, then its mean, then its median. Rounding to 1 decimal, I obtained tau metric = 59.3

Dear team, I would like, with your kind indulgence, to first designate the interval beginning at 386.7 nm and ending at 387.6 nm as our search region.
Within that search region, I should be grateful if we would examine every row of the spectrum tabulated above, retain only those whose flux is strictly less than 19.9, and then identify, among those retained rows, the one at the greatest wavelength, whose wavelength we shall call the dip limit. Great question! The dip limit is 387.546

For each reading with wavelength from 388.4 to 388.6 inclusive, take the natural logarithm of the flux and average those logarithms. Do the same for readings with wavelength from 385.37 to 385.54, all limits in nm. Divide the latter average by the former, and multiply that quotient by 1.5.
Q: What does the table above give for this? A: 1.63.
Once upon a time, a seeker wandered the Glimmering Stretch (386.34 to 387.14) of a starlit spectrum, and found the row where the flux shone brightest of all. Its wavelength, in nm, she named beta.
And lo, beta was 386.744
